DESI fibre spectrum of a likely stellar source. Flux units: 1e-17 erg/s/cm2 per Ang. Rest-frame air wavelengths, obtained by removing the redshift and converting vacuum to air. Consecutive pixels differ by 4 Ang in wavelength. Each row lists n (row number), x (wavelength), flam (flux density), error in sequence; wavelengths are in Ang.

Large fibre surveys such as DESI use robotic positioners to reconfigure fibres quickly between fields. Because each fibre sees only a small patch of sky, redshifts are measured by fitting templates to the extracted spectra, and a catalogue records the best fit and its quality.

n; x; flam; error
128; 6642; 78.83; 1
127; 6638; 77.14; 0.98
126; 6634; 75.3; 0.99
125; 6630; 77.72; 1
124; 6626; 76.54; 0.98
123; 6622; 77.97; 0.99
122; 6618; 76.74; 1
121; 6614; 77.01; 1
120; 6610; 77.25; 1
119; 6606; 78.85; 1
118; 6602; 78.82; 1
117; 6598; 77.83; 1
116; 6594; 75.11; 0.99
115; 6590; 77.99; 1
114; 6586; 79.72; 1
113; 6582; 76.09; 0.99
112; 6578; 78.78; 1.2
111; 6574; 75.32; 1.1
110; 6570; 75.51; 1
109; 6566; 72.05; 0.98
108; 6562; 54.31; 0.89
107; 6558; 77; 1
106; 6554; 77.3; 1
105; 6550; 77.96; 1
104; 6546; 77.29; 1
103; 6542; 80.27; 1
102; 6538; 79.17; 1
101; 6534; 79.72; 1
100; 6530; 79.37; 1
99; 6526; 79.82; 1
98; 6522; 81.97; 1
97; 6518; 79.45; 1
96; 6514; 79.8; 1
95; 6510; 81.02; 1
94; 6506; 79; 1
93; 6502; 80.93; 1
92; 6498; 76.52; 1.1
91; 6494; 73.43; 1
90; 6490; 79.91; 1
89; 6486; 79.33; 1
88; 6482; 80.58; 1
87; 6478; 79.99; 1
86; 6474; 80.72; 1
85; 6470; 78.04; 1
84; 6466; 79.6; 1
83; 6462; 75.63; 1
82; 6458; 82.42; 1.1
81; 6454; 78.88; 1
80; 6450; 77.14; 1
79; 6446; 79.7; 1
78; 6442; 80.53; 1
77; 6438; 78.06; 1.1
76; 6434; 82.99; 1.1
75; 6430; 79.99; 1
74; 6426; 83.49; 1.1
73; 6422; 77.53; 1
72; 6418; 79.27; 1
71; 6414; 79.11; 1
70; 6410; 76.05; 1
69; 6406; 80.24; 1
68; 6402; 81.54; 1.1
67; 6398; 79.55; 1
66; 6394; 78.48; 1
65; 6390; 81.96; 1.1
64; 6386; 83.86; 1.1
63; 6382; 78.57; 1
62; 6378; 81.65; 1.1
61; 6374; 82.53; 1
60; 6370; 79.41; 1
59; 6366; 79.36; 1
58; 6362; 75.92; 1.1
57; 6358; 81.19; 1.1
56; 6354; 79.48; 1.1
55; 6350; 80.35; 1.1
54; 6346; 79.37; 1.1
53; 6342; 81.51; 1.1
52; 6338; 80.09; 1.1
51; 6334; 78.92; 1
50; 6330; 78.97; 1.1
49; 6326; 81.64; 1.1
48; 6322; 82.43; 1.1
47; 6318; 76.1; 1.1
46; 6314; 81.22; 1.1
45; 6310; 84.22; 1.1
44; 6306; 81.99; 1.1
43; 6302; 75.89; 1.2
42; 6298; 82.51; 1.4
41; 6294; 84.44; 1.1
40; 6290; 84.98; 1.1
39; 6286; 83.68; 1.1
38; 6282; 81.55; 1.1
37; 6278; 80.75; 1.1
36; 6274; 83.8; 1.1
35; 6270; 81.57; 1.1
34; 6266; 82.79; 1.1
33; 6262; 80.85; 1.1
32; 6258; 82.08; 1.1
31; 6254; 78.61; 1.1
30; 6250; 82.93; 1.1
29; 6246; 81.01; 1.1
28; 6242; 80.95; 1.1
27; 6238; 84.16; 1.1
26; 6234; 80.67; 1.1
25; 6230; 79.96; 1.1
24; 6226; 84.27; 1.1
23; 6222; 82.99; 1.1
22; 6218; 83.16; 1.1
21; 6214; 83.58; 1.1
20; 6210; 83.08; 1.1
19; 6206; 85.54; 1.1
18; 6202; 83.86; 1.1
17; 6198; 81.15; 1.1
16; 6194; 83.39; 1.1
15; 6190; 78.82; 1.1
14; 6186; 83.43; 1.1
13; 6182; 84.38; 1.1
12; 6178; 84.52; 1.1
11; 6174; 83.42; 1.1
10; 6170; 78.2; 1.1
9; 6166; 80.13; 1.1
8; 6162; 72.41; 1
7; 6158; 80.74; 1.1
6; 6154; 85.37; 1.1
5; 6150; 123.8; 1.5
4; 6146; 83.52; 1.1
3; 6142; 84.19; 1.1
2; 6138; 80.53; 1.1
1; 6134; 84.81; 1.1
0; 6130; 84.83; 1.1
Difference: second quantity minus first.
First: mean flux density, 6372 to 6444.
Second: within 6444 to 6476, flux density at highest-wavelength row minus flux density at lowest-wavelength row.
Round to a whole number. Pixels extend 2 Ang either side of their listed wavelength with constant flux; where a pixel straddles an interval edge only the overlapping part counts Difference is -79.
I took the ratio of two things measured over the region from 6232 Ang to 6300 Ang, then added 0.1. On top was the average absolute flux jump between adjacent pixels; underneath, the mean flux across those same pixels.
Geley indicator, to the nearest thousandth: 0.125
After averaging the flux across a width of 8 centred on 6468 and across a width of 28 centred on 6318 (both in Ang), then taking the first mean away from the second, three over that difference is 1.4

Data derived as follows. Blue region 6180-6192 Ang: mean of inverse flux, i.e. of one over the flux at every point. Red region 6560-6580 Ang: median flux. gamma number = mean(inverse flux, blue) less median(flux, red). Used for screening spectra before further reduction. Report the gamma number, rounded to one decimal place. -75.3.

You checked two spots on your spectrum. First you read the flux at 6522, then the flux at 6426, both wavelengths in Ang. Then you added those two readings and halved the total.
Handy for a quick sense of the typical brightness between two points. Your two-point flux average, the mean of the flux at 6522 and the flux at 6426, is 83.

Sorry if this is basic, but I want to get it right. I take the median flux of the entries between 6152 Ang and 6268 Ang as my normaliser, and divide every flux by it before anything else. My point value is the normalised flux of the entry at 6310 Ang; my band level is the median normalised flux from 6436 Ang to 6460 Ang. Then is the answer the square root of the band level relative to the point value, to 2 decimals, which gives 0.97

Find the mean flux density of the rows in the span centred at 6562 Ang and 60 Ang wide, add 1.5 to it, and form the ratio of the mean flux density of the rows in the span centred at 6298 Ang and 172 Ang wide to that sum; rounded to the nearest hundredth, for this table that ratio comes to 1.05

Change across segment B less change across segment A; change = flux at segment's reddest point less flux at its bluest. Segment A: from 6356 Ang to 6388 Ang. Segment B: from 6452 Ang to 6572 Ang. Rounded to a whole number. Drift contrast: -6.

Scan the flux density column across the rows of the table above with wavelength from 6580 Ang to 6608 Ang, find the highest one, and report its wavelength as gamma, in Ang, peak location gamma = 6586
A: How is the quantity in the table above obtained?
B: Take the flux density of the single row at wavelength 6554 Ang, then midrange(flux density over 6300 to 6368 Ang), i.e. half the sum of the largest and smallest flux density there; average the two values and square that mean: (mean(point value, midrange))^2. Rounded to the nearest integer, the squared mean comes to 6190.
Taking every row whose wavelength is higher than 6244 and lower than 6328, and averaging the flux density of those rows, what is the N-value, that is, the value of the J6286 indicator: 81.7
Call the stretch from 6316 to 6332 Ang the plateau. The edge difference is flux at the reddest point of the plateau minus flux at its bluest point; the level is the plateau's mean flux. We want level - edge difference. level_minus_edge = 77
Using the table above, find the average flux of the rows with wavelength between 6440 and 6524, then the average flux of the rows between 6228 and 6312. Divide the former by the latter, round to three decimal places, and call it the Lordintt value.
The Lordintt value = 0.968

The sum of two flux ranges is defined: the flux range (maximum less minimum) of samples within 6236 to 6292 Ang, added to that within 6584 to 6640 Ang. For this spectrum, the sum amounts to 11.0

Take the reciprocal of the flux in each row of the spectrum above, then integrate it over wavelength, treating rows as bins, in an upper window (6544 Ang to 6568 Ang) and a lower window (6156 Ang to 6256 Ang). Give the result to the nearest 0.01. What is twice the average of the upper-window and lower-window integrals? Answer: 1.56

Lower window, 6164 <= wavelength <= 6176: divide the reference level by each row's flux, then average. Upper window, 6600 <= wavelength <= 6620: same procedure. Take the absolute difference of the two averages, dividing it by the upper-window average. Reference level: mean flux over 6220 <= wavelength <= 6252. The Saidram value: 0.035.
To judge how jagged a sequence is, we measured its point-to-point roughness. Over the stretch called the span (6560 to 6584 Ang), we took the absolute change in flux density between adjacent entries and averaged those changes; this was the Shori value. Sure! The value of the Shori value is 5.5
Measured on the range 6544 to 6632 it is 3.3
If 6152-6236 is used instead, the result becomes 2.8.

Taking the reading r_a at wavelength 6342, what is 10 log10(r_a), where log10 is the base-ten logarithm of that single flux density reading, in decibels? 19.1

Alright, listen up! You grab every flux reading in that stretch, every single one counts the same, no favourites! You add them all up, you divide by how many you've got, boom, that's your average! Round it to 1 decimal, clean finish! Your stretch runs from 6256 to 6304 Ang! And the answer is 82.1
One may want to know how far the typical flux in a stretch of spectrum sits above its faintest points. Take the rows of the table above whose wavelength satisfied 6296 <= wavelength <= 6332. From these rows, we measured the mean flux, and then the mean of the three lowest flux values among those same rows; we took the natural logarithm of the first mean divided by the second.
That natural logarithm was 0.045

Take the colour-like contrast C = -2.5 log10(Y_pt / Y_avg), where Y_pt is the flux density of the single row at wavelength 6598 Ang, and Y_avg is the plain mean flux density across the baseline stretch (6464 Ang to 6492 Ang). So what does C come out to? 0.03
